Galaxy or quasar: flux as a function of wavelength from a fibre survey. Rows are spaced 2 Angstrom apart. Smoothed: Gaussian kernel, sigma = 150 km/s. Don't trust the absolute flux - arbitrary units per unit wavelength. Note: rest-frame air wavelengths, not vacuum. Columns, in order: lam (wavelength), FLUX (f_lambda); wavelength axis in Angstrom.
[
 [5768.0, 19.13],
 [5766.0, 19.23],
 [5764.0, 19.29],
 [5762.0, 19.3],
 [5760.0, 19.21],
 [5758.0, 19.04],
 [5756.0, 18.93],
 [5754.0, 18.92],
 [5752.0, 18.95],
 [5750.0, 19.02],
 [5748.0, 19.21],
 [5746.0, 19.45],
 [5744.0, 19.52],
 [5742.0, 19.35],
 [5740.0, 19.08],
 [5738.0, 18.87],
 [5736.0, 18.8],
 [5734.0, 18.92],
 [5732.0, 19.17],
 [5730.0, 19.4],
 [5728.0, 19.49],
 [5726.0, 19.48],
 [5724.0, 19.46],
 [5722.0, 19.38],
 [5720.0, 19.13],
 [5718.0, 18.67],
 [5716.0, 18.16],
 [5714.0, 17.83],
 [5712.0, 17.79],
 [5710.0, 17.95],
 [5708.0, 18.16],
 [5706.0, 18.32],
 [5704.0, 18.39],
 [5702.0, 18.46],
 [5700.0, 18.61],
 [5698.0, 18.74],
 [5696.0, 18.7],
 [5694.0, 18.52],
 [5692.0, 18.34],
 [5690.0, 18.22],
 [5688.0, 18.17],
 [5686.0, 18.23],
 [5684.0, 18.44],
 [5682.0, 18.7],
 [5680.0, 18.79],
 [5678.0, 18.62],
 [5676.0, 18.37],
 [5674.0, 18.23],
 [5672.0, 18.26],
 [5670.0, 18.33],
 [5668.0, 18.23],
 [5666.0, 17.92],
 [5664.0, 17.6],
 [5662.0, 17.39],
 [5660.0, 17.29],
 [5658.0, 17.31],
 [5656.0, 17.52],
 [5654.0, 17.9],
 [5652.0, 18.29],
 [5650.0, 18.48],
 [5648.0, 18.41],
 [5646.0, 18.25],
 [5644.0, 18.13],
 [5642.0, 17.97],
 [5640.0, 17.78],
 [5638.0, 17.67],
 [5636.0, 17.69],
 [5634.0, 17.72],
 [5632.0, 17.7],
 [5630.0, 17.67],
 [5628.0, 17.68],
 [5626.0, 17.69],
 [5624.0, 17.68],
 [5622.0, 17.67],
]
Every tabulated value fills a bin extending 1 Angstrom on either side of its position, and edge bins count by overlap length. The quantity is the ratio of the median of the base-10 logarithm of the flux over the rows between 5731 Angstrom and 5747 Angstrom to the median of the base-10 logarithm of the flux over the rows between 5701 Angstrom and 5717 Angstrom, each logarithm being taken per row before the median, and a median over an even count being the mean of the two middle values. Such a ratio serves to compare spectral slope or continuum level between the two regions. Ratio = 1.02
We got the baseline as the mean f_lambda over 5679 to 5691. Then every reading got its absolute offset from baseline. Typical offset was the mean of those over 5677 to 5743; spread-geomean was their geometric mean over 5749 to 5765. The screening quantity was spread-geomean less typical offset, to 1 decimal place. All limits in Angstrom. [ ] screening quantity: 0.2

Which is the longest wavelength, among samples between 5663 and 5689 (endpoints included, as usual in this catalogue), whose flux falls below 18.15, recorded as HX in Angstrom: 5666.0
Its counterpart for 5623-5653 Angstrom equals 5644.0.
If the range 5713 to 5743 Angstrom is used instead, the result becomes 5714.0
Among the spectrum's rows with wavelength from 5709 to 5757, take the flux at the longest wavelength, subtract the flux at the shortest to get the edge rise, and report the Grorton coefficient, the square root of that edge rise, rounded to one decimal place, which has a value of 1.0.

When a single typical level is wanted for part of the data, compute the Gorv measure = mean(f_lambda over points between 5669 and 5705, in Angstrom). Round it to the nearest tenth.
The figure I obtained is 18.5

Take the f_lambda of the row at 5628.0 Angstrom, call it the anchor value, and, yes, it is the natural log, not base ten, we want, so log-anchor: 2.87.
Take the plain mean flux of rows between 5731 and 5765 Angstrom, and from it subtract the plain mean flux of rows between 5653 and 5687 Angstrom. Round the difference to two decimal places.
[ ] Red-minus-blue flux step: 1.05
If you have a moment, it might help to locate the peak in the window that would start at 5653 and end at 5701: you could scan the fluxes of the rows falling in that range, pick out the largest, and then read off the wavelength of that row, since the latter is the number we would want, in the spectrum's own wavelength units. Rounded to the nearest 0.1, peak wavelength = 5680.0 Angstrom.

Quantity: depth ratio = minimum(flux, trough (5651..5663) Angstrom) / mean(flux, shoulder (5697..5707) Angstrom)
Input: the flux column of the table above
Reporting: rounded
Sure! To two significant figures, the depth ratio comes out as 0.93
